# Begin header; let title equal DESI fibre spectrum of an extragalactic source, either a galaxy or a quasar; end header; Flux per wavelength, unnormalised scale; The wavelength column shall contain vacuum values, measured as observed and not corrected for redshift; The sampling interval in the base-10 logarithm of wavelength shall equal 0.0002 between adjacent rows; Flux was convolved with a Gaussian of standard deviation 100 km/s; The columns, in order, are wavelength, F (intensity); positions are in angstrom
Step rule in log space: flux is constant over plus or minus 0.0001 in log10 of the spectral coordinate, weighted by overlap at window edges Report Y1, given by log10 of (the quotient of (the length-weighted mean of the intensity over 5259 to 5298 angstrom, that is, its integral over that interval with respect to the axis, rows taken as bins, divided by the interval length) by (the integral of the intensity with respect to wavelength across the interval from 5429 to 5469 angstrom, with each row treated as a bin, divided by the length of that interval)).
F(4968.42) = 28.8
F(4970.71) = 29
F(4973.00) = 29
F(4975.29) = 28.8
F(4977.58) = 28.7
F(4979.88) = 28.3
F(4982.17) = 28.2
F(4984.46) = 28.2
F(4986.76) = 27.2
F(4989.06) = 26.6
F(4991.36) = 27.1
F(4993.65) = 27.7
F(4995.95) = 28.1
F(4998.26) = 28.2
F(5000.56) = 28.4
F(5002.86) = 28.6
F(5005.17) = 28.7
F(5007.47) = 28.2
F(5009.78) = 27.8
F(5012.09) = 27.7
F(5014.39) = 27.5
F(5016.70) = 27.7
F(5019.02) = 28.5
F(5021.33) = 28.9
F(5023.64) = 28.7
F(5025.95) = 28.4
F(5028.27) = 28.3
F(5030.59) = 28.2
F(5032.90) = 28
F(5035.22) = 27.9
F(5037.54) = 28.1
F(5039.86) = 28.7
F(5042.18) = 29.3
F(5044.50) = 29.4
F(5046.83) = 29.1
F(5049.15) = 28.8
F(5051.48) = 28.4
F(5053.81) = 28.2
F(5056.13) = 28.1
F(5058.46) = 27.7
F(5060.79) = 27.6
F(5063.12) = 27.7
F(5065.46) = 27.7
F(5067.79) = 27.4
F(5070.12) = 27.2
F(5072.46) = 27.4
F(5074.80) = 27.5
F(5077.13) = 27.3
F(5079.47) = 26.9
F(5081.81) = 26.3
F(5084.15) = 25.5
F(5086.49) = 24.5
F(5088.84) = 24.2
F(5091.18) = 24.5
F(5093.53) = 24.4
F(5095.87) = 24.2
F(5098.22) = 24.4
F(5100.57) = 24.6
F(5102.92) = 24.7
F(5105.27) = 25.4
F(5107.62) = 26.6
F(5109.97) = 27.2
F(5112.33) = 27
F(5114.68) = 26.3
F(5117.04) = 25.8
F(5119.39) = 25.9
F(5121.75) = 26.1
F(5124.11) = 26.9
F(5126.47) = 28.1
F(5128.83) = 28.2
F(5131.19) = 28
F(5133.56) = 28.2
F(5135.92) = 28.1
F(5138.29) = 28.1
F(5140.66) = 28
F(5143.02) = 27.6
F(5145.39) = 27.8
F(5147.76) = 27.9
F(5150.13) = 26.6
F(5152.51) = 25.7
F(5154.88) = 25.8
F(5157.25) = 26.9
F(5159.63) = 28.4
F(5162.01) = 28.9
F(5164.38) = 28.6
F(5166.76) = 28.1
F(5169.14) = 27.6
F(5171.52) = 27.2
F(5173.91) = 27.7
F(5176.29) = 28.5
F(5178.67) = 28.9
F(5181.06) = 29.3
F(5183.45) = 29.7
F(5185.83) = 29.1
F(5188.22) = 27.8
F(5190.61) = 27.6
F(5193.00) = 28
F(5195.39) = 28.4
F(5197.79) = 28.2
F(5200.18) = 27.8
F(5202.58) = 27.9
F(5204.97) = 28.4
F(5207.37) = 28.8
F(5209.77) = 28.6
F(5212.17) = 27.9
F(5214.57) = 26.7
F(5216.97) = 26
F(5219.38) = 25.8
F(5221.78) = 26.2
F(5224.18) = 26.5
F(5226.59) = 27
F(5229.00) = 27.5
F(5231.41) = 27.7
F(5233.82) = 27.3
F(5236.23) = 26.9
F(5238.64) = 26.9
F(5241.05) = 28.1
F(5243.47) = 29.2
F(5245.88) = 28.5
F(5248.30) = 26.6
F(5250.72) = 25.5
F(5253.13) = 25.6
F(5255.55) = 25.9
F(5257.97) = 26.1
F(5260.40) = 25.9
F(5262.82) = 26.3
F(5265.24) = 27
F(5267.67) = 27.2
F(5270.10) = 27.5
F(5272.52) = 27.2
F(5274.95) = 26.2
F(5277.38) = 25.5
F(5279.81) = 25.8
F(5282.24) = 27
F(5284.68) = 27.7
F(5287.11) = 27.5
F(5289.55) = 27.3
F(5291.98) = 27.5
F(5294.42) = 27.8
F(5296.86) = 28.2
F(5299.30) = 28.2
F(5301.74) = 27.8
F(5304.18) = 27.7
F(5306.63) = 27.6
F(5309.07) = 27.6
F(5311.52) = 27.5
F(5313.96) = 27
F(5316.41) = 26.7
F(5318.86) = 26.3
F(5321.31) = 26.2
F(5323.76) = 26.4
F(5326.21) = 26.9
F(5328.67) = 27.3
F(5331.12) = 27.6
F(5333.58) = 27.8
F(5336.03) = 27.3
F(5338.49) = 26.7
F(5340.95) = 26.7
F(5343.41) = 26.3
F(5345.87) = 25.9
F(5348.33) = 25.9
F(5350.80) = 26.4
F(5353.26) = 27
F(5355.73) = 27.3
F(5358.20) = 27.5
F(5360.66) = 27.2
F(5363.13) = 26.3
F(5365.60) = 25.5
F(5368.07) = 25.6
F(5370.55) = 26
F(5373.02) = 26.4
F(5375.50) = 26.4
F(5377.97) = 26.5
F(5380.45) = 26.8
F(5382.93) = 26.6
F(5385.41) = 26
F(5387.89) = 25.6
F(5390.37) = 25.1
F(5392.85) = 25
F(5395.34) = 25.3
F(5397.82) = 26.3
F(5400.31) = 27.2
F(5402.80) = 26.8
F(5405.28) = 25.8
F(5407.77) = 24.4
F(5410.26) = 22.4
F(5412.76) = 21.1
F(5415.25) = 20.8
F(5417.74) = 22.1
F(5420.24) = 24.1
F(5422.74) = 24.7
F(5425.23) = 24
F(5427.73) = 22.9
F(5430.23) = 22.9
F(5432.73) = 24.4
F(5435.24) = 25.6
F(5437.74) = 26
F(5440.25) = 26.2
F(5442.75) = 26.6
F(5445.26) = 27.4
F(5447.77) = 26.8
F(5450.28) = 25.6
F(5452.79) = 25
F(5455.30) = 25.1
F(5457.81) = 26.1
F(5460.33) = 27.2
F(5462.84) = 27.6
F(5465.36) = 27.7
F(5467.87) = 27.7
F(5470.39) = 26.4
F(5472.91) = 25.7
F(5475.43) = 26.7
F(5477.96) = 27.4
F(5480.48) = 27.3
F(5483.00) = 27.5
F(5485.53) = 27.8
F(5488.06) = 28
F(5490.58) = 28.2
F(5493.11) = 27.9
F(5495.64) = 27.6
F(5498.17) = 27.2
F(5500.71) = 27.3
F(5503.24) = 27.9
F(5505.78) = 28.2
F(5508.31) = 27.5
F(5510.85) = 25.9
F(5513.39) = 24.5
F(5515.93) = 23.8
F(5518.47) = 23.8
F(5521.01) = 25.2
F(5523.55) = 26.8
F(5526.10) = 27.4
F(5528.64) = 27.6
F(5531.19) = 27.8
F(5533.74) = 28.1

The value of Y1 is 0.01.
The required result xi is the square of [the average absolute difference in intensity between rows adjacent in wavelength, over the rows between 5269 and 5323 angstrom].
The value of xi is 0.13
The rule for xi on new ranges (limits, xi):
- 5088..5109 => 0.14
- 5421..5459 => 0.49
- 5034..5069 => 0.07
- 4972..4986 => 0.03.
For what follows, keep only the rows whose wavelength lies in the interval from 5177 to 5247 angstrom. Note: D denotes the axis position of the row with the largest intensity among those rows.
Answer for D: 5183.45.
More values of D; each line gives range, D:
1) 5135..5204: 5183.45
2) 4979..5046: 5044.50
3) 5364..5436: 5400.31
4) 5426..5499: 5490.58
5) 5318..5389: 5333.58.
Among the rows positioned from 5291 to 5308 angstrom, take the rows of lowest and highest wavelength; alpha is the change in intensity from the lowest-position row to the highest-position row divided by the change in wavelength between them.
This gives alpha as 0.007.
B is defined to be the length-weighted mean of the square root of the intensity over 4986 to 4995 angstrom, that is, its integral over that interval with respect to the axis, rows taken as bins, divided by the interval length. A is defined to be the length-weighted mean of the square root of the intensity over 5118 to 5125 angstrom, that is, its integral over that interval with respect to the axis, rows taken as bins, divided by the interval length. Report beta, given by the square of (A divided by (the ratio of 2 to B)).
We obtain 179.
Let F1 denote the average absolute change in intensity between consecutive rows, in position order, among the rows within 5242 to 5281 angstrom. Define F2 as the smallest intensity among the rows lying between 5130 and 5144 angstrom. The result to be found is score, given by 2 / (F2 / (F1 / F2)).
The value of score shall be 0.0015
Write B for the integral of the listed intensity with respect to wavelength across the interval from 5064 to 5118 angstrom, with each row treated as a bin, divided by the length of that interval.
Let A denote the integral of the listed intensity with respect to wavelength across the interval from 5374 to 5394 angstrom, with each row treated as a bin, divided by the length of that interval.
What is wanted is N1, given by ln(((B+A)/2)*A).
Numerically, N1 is 6.52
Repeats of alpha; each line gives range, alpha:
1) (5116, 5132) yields 0.155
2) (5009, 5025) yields 0.065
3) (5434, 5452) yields 0.000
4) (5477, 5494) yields 0.033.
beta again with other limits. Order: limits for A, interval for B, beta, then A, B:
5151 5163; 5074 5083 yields 183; 5.20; 5.20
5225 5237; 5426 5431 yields 157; 5.22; 4.80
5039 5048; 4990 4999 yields 202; 5.40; 5.26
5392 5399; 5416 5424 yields 150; 5.05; 4.84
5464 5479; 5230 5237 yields 184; 5.19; 5.23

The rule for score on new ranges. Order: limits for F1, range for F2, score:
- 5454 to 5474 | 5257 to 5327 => 0.0020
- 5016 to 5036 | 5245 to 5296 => 0.0008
